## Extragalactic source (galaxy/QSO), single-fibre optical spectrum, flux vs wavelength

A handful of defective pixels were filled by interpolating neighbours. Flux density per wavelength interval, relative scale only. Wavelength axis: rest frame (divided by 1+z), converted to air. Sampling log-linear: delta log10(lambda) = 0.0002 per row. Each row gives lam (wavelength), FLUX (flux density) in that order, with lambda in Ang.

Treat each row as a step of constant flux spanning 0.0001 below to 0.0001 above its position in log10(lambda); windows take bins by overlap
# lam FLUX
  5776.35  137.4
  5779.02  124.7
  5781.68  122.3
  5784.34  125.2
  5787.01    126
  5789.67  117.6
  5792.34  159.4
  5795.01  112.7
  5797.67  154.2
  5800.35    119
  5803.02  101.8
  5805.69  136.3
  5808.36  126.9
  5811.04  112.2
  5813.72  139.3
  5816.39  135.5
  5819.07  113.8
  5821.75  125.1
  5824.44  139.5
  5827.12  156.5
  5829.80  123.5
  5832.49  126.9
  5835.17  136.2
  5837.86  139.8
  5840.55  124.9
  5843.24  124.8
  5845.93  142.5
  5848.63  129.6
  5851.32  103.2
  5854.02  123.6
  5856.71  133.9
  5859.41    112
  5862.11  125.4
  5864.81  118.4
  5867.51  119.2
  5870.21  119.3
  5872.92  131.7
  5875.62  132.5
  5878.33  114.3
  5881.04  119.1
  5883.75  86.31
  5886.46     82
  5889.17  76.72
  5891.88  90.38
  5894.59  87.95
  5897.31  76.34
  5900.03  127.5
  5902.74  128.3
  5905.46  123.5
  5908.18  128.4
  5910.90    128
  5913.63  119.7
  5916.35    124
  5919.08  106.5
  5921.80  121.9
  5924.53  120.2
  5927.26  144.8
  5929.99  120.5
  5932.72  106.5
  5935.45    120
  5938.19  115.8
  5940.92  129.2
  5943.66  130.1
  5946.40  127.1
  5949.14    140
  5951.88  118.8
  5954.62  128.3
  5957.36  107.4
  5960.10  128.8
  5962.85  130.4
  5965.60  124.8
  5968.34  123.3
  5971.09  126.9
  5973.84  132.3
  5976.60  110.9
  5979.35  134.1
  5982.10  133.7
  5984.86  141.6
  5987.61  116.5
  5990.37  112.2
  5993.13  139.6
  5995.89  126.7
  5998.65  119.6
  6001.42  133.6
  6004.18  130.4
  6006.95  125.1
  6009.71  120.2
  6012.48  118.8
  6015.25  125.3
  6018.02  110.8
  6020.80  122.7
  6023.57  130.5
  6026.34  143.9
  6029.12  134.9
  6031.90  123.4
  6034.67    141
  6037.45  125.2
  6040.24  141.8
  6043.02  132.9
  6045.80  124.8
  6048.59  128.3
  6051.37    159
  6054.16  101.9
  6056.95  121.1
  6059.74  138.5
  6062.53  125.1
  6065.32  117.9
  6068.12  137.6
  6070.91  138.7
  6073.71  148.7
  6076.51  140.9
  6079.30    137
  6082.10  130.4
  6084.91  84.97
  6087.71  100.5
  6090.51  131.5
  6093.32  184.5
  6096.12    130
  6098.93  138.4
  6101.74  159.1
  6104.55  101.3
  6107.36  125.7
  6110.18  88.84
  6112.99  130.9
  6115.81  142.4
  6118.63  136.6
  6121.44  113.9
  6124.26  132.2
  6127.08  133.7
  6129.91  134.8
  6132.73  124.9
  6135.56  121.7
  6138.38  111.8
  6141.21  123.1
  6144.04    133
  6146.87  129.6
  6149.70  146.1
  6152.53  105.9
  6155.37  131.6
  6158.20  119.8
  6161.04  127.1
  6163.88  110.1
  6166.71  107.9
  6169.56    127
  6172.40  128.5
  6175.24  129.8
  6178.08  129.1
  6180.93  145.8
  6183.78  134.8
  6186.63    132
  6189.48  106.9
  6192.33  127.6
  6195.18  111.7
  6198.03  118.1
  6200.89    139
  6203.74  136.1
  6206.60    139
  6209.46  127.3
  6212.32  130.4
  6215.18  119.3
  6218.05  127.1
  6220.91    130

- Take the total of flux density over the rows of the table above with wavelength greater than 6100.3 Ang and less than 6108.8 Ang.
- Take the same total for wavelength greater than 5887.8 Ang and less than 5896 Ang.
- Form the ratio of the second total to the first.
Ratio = 0.66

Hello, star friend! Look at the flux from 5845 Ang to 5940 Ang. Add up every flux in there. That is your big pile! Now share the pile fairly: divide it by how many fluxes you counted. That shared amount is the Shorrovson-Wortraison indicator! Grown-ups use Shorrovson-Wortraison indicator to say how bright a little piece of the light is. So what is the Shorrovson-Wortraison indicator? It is 116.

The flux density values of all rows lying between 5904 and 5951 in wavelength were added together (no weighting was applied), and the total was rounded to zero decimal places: 2106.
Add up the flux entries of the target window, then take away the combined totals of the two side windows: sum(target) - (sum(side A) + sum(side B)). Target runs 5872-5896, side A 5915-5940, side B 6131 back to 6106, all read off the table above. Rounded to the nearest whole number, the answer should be -1298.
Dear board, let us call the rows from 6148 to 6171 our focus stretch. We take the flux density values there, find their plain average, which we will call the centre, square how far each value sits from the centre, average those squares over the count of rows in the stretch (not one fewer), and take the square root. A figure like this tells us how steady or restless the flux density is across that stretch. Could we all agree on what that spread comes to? 13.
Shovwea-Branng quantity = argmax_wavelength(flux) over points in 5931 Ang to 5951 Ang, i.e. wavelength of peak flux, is 5949.14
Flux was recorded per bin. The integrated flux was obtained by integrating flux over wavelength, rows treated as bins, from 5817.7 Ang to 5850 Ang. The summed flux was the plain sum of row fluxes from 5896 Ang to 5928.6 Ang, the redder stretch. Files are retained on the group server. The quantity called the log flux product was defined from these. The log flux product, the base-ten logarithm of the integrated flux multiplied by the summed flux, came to 6.79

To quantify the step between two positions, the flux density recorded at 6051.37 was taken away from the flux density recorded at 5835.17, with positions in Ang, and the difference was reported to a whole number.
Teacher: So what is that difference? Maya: -23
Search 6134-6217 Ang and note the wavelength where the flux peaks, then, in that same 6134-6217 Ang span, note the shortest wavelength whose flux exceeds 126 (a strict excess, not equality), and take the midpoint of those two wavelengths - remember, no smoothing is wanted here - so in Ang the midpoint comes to 6146.9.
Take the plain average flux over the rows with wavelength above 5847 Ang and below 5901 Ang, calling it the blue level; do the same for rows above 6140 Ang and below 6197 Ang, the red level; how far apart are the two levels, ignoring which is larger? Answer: 14.9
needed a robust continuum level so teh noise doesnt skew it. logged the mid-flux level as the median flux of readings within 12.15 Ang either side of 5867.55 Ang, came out 119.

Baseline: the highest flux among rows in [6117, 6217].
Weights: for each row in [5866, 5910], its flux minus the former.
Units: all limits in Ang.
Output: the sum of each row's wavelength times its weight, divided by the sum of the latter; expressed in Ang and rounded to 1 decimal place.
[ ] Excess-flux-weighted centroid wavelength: 5888.5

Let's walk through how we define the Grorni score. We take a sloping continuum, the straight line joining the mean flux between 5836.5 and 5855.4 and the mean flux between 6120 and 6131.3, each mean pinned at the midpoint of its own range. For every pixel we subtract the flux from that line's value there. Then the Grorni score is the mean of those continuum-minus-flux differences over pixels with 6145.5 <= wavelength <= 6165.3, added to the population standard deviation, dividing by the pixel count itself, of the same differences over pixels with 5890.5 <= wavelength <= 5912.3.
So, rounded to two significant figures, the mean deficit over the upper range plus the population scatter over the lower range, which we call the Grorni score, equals 25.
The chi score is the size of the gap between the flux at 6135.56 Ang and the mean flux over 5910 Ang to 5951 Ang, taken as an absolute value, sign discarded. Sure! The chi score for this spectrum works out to 2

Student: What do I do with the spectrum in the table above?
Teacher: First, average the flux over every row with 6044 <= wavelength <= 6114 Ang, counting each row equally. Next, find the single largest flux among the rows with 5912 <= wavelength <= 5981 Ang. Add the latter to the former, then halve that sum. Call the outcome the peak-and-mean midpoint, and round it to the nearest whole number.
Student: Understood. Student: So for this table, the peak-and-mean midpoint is 137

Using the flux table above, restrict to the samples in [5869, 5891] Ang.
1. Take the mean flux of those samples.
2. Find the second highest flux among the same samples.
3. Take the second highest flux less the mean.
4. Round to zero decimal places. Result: 24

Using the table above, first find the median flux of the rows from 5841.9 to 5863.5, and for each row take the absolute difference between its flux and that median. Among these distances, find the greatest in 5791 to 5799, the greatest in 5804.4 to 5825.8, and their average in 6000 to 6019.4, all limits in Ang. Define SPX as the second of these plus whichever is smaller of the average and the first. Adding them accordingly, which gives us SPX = 20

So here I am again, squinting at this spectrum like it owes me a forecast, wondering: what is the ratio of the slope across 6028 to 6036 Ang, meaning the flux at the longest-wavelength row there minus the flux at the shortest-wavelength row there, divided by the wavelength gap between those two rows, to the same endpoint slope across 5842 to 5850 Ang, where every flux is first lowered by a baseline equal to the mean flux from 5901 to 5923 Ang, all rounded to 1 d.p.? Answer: 1.2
